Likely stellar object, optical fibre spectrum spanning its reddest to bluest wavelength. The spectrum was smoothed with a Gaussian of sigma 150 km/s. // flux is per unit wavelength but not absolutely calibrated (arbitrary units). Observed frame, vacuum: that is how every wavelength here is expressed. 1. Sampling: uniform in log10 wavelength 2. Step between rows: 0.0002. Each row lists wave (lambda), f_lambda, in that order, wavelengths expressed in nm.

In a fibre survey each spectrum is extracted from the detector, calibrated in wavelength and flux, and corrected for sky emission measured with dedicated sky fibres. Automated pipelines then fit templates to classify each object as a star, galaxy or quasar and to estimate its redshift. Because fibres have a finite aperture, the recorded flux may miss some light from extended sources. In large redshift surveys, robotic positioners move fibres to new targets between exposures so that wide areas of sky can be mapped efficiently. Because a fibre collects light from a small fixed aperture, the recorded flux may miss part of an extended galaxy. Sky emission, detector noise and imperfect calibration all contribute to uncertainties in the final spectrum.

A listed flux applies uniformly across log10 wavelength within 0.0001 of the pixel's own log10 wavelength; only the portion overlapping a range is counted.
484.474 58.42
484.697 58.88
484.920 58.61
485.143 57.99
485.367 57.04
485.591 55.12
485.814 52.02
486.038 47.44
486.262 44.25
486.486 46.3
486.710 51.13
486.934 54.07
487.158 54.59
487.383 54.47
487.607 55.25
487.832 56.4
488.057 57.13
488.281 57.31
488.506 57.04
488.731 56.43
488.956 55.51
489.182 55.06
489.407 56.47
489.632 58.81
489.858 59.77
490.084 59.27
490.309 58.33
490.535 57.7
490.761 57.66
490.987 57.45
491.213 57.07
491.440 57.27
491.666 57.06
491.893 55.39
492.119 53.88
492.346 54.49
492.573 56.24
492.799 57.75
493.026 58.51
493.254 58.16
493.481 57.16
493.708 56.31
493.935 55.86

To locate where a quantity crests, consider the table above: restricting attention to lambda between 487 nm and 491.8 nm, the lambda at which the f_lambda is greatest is 489.858 nm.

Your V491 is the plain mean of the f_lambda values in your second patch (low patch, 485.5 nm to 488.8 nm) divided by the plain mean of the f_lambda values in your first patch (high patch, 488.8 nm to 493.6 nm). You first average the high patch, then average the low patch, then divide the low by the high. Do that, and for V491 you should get 0.93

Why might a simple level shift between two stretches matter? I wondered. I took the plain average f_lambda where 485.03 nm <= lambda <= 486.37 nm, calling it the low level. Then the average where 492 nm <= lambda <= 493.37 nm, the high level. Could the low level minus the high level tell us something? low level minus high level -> -4.2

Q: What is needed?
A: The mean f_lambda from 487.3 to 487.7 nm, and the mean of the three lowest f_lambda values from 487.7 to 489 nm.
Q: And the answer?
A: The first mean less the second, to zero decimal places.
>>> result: -1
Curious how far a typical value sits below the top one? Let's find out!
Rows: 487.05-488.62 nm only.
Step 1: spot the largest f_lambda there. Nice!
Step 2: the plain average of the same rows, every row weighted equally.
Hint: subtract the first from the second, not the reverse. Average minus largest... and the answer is -1.3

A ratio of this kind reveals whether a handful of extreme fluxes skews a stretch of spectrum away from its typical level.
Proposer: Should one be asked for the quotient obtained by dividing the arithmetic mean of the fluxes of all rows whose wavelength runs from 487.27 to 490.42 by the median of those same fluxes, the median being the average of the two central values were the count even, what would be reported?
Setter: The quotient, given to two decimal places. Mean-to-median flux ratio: 1.00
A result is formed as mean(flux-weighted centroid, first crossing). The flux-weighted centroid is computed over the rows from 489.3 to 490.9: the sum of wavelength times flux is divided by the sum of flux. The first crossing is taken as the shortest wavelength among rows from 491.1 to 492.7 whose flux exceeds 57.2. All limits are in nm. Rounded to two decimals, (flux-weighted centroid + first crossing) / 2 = 490.76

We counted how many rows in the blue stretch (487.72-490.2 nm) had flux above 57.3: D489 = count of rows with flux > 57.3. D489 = 4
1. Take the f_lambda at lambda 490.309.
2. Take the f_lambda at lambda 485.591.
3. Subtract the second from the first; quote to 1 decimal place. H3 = 3.2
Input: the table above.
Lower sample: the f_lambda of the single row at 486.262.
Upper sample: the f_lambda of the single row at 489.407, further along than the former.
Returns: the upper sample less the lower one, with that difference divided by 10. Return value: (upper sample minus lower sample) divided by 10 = 1.2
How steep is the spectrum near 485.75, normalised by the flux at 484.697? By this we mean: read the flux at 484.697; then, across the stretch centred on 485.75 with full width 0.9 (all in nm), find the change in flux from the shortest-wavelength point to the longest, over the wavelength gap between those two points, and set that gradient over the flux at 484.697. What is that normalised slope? -0.24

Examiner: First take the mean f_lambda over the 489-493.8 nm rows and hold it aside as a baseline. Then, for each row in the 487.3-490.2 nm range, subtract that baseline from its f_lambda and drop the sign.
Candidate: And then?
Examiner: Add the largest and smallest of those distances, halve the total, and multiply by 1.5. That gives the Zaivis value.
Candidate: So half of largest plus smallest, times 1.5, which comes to 2.0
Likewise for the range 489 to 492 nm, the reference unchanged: 2.0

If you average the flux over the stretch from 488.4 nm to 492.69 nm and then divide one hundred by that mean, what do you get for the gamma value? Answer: 1.76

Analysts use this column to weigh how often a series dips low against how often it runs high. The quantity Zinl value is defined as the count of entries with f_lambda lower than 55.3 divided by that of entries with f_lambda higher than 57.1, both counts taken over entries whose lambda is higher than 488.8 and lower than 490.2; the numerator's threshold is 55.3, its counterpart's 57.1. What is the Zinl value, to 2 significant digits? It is 0.33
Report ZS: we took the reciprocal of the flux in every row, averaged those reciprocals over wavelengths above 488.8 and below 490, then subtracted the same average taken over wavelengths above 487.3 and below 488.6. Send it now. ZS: -0.0003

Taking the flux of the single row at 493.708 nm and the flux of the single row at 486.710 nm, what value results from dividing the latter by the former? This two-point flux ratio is 0.91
